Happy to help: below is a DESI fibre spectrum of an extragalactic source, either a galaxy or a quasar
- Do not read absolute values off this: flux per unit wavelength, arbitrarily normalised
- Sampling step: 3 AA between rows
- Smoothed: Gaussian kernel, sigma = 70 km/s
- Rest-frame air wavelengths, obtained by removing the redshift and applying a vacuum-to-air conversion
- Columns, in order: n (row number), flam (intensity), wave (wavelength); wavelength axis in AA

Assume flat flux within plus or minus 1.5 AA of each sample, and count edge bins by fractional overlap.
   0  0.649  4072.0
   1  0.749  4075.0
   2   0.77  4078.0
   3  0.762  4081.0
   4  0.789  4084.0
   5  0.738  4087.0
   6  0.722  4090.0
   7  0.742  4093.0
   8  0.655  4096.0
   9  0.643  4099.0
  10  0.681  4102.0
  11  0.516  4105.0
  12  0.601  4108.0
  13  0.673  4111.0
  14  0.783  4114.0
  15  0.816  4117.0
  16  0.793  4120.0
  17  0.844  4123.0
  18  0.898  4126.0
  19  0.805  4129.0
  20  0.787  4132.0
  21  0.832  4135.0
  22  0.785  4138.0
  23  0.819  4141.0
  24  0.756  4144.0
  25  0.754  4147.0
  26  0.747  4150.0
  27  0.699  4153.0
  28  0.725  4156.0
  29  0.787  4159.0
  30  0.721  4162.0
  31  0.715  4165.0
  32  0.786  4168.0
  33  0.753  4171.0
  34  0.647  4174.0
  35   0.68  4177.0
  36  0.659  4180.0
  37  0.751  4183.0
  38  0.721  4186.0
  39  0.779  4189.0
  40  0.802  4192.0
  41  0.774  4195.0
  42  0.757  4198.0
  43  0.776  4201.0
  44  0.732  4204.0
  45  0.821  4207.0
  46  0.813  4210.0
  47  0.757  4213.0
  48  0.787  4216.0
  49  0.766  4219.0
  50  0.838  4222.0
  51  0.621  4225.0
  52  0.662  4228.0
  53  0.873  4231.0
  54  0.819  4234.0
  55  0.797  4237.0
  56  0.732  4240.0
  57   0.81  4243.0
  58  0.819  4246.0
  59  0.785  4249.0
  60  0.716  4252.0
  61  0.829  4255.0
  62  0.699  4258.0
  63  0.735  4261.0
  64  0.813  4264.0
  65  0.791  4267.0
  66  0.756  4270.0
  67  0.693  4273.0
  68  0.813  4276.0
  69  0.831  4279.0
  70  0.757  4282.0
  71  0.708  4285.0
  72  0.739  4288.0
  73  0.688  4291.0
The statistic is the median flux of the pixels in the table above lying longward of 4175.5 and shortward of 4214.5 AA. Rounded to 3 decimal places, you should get 0.757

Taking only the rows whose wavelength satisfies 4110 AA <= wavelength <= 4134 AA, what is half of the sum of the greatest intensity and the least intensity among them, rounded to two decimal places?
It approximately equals 0.79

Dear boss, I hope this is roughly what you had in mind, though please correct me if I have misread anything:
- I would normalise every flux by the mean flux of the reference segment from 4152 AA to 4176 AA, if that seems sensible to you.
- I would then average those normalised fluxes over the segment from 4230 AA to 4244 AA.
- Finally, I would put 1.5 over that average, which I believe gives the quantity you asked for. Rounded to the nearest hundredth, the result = 1.36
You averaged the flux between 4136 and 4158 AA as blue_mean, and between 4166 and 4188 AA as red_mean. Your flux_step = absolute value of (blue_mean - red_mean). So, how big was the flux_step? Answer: 0.04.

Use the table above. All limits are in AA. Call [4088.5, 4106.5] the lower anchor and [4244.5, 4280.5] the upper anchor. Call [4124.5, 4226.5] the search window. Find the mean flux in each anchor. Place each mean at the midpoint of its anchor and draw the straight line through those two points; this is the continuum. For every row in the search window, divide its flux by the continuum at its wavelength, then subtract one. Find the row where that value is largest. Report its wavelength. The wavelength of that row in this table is 4126.0 AA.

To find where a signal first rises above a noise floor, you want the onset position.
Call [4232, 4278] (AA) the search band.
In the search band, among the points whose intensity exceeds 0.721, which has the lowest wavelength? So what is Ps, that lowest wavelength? 4234.0 AA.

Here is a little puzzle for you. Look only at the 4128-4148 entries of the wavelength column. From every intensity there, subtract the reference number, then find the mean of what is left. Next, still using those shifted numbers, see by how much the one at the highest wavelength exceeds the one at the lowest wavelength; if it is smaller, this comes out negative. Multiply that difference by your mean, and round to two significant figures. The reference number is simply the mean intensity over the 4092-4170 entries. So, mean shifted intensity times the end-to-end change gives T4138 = -0.0024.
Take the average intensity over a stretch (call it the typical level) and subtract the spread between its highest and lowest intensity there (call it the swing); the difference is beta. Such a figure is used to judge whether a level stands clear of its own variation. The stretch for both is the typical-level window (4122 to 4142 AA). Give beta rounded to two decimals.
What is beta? 0.71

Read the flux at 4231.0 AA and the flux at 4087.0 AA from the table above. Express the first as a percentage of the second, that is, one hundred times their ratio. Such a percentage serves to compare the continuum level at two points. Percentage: 118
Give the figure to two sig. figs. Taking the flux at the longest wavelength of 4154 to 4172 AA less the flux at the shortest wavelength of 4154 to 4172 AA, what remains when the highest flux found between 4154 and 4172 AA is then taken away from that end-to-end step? -0.76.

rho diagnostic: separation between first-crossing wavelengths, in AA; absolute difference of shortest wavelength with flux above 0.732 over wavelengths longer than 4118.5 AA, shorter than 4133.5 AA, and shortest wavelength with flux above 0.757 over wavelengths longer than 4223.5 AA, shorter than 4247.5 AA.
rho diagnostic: 111 AA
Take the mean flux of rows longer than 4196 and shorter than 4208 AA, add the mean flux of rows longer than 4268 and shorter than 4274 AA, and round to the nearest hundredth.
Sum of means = 1.50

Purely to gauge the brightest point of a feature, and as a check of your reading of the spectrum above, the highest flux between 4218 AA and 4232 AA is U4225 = 0.873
